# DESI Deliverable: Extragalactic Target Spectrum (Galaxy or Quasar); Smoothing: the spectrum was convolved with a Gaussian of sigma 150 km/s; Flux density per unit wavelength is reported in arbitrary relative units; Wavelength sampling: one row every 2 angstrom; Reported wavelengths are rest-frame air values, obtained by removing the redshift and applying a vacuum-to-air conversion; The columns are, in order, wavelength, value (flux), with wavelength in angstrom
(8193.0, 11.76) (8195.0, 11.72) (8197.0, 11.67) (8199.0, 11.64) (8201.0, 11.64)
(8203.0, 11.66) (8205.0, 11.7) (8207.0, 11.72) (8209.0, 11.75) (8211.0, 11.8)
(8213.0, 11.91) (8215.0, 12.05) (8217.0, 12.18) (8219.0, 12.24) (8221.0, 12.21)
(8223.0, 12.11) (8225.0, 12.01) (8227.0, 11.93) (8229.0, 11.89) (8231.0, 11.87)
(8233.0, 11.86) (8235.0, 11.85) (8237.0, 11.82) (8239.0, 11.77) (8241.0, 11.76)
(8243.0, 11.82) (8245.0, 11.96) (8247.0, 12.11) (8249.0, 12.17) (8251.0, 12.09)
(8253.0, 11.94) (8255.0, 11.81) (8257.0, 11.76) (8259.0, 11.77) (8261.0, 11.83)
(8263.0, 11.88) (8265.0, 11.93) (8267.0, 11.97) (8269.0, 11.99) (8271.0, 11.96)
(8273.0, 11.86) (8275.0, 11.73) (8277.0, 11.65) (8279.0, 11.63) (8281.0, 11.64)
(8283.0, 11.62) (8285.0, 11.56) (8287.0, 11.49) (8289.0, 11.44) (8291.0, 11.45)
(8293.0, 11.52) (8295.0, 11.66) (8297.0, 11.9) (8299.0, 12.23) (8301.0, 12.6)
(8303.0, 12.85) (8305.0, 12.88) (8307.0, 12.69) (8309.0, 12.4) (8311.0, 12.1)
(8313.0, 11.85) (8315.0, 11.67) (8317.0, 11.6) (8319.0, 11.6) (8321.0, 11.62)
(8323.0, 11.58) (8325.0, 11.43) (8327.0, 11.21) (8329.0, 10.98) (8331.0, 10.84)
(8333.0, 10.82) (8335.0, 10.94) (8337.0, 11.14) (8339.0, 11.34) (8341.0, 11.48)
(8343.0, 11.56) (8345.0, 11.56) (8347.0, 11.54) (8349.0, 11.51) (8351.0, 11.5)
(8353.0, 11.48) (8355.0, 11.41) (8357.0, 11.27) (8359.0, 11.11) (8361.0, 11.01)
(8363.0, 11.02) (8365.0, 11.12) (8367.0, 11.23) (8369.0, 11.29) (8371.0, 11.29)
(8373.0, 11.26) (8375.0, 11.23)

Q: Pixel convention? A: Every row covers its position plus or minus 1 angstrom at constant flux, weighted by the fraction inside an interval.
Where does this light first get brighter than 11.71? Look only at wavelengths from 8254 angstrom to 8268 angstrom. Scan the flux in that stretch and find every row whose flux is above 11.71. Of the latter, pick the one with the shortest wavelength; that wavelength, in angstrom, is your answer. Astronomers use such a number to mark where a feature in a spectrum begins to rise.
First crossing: 8255.0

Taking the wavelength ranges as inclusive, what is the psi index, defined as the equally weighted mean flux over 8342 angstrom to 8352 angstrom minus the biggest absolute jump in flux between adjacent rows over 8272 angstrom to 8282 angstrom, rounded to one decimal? 11.4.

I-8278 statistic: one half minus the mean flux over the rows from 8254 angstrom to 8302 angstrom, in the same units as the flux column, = -11.29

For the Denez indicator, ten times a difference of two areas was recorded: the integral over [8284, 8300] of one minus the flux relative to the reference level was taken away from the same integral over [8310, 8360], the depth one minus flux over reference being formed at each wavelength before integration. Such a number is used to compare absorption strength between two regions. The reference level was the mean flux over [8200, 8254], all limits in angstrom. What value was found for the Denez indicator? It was 18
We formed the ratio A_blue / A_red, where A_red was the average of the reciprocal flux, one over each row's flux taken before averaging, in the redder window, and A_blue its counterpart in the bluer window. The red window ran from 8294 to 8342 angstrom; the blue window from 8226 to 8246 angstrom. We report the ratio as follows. 0.99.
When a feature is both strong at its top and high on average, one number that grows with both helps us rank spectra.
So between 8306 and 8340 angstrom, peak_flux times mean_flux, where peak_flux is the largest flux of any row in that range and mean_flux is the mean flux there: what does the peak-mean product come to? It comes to 146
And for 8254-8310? 154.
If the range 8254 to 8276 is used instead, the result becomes 142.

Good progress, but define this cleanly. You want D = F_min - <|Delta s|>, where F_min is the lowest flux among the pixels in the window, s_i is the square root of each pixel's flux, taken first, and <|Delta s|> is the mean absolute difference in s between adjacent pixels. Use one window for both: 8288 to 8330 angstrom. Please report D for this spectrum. 10.96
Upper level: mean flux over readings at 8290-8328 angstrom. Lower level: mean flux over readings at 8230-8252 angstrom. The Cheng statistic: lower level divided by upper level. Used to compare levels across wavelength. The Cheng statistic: 1.00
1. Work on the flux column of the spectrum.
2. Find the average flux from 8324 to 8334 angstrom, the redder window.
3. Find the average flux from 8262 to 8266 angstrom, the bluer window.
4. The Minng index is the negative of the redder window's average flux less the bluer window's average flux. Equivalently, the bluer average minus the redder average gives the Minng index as 0.8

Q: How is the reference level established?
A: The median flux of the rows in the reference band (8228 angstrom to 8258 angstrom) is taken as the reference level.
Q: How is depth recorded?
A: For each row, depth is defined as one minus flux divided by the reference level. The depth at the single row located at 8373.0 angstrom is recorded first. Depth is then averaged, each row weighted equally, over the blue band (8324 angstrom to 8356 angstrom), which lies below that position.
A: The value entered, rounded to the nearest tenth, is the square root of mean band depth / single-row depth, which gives 1.0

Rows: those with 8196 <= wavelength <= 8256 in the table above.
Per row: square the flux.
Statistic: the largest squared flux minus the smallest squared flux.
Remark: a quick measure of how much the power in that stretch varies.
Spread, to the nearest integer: 14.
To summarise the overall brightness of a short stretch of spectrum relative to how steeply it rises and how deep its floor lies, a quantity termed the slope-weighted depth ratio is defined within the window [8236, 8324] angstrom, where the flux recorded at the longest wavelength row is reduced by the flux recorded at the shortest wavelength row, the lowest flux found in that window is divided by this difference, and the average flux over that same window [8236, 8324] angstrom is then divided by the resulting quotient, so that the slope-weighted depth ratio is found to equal -0.2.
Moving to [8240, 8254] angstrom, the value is 0.2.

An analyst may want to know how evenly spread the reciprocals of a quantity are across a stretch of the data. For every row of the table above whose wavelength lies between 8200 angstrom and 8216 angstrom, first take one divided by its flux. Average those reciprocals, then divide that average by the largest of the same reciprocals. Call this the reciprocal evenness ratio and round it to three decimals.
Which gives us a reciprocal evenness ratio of 0.988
